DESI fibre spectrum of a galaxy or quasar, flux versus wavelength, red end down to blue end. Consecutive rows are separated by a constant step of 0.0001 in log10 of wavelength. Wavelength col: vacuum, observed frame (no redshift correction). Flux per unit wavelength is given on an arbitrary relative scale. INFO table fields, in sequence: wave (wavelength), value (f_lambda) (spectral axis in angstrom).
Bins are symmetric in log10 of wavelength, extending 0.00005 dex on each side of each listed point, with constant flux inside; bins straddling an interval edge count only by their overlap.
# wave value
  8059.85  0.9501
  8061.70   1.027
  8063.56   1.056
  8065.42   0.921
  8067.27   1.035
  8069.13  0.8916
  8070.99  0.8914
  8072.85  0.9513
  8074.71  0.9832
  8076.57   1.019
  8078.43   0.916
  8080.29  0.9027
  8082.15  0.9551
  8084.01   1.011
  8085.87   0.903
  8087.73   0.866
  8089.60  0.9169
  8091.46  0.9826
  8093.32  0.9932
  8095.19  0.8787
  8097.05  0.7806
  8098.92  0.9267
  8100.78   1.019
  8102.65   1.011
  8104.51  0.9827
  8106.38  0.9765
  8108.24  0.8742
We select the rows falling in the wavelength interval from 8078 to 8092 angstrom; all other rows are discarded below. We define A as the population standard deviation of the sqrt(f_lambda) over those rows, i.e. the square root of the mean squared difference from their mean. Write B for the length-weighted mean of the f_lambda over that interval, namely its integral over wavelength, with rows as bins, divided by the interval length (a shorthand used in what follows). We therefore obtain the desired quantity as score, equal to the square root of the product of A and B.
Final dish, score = 0.15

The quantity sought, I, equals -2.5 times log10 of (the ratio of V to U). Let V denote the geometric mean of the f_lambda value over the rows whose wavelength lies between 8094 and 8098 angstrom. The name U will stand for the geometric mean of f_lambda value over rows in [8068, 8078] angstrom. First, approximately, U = 0.946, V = 0.83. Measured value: 0.14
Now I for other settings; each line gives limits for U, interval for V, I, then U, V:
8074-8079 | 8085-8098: 0.08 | 0.972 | 0.90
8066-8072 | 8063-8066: -0.06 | 0.937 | 0.99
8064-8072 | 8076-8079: -0.04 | 0.933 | 0.97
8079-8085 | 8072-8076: -0.01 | 0.955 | 0.97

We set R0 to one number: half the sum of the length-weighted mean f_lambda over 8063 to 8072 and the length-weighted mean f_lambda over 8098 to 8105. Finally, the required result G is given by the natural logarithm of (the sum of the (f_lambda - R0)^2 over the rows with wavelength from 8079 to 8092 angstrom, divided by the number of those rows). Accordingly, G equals -5.6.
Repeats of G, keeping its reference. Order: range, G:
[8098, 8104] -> -6.2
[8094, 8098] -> -3.8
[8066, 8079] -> -5.7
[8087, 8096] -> -5.4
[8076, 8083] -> -6.0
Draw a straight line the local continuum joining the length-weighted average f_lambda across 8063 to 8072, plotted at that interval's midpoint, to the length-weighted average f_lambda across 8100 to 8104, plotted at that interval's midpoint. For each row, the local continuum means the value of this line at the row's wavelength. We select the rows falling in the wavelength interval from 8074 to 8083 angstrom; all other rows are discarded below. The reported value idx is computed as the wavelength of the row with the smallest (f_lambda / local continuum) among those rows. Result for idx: 8080.29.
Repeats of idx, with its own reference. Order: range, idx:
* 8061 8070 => 8069.13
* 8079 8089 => 8087.73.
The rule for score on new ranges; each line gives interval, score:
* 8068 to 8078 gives 0.16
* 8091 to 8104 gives 0.20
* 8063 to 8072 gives 0.19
